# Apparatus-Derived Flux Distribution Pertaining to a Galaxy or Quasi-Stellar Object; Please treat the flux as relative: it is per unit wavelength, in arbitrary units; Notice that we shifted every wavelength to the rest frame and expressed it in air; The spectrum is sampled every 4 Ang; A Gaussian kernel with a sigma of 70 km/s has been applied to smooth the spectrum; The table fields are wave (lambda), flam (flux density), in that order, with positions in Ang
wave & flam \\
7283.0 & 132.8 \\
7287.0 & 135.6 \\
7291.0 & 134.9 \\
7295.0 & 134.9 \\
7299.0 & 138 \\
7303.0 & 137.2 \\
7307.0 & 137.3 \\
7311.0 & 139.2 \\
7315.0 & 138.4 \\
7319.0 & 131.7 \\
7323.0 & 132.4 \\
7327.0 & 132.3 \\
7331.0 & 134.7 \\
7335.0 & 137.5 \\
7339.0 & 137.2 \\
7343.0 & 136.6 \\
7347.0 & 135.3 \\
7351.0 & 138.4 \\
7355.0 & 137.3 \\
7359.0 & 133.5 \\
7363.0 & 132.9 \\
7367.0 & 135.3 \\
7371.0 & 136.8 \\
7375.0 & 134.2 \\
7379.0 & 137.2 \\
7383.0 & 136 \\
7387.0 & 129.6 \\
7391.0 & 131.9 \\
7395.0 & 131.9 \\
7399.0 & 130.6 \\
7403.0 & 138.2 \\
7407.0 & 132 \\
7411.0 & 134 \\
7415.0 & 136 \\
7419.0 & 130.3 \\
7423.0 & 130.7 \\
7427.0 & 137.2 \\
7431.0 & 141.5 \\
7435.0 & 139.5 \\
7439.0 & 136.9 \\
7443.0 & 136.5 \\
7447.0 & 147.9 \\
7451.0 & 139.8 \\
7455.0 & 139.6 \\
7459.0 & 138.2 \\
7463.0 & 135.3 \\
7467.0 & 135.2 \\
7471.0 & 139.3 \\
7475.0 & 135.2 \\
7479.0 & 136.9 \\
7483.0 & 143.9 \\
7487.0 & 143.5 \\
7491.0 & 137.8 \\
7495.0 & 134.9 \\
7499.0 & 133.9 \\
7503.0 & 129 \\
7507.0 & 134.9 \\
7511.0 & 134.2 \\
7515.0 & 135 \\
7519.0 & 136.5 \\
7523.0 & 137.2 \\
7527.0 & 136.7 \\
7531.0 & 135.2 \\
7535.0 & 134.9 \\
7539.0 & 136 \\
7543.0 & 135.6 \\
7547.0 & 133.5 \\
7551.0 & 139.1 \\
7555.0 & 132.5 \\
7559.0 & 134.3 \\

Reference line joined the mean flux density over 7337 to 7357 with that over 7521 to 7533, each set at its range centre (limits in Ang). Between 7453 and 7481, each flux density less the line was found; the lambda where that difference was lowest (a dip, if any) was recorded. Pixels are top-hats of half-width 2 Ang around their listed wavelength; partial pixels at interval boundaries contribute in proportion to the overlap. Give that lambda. 7467.0 Ang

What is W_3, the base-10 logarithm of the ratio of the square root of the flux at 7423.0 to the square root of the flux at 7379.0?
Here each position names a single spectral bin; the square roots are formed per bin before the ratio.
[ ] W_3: -0.011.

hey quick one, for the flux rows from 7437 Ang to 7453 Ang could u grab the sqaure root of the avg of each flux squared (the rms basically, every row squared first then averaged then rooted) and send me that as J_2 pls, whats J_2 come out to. 140.3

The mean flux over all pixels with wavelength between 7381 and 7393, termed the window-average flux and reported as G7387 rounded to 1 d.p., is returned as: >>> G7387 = 132.5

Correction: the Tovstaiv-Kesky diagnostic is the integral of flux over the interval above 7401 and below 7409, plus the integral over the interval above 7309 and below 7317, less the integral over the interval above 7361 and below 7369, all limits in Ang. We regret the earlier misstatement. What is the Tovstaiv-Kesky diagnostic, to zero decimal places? 1118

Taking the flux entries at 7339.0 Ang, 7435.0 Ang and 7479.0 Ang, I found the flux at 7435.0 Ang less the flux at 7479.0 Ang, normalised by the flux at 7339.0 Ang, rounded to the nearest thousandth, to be 0.019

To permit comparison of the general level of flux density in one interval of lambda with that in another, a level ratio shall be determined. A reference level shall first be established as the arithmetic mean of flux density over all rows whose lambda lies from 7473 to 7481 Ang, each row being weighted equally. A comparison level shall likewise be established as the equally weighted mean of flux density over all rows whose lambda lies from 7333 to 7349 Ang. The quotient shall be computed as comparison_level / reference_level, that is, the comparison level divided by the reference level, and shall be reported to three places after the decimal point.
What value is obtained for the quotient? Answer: 1.004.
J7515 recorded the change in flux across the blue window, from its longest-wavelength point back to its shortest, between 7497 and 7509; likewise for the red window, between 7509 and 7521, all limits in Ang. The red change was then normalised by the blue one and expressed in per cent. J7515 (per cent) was 230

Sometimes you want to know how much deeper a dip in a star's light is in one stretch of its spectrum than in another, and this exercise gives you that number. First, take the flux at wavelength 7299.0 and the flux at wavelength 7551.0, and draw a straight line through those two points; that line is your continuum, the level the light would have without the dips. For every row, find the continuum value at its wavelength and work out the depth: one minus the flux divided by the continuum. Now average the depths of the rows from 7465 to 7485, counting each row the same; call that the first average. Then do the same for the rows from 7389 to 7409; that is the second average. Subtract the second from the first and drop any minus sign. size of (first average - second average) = 0.035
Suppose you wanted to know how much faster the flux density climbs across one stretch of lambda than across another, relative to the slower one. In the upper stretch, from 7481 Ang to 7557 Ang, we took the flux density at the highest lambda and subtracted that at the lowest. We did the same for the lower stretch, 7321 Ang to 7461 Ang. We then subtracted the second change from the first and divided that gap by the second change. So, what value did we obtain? -3.0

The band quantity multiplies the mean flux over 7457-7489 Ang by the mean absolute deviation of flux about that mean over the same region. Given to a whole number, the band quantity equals 394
